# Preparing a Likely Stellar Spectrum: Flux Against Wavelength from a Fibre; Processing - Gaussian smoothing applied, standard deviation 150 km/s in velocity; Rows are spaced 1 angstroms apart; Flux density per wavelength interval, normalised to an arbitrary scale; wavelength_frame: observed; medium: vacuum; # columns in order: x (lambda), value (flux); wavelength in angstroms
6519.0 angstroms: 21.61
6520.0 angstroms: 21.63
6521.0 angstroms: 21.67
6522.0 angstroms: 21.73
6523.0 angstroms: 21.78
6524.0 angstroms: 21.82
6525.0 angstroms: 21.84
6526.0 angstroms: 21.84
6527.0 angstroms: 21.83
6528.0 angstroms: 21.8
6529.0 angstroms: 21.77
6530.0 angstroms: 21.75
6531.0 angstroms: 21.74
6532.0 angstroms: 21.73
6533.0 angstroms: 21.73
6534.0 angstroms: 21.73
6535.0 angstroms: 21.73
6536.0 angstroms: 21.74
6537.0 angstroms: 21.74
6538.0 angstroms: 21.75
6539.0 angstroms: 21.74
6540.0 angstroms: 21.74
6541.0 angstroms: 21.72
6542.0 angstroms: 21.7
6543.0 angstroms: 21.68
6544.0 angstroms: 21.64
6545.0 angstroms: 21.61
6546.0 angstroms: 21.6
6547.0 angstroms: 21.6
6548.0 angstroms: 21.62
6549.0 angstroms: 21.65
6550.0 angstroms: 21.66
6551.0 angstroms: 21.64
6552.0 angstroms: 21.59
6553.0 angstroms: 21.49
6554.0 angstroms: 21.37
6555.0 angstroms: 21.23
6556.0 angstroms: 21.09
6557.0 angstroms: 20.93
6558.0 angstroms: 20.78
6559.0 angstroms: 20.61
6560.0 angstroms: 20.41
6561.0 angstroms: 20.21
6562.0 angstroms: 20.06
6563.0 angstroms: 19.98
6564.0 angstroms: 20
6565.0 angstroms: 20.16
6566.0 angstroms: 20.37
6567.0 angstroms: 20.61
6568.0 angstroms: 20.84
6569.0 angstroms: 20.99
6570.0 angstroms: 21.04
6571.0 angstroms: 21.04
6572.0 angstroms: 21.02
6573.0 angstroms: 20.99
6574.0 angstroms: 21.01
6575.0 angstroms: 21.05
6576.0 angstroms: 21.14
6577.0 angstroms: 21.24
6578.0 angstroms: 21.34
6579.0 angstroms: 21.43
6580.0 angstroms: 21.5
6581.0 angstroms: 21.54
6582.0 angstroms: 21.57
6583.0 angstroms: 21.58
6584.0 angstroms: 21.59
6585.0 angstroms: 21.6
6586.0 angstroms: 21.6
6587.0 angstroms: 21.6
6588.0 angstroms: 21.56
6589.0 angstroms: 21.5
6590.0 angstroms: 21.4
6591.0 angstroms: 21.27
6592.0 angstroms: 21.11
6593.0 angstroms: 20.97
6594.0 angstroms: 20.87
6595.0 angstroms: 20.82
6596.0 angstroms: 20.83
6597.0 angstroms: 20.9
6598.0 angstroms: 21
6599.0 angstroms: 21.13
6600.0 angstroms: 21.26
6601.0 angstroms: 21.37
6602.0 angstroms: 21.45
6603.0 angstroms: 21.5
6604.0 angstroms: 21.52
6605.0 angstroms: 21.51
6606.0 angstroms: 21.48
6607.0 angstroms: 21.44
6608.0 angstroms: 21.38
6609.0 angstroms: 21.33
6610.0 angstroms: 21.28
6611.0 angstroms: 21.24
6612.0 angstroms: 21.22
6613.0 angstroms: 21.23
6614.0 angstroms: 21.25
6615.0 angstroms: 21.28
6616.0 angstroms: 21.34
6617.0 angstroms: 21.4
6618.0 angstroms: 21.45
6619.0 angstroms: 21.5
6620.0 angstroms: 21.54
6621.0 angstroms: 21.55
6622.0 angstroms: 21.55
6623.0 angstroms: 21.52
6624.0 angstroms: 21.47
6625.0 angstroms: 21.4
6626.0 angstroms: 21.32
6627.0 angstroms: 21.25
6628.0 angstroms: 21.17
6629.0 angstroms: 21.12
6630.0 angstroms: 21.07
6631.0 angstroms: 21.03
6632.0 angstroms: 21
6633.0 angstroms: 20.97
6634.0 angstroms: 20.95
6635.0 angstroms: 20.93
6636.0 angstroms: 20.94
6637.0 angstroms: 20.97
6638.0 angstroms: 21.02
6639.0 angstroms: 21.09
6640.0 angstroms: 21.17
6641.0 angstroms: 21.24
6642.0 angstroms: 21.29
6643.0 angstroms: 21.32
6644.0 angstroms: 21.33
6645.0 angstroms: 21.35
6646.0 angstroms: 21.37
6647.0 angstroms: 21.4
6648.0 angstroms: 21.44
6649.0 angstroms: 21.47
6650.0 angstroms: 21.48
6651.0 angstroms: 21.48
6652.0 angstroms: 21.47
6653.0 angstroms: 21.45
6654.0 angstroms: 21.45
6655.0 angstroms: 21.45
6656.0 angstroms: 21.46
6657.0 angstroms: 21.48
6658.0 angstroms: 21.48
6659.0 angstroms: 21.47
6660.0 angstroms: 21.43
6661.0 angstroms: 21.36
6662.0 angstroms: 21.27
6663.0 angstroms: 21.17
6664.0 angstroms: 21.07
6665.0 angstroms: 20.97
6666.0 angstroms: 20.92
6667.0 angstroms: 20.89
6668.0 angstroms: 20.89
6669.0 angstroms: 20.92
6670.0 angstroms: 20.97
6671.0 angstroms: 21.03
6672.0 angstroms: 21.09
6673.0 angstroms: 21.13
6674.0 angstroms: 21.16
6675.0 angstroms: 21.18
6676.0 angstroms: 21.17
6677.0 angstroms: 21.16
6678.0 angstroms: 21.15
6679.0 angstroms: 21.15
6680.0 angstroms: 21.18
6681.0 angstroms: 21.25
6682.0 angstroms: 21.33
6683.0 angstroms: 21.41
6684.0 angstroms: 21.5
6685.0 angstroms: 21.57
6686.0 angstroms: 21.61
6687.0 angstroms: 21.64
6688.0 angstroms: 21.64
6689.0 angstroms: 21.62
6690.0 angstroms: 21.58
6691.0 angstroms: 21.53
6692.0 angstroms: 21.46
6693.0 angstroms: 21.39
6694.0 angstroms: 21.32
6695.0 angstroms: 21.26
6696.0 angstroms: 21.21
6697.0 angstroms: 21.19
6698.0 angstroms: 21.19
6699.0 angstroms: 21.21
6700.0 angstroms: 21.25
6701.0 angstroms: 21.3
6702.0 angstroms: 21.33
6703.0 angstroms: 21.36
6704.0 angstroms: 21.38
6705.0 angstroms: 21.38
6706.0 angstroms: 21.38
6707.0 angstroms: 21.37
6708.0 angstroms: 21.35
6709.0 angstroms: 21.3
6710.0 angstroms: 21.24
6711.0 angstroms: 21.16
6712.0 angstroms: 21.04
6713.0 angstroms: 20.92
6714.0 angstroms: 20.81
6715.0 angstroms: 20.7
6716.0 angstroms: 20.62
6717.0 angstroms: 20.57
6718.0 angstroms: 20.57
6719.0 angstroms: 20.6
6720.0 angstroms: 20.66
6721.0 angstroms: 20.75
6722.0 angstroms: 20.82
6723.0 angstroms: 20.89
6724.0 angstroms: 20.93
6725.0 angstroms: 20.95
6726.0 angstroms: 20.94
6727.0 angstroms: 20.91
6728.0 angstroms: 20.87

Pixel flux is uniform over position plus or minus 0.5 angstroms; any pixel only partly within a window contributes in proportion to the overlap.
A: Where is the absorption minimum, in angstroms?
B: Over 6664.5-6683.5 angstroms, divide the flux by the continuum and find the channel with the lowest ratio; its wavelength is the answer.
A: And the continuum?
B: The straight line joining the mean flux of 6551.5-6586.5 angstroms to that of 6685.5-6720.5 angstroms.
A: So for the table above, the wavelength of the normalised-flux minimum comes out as 6668.0 angstroms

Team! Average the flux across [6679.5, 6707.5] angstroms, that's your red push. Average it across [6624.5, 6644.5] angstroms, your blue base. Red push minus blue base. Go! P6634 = 0.3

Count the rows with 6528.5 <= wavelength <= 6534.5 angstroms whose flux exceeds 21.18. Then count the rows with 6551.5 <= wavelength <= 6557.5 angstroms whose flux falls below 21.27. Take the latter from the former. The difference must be 3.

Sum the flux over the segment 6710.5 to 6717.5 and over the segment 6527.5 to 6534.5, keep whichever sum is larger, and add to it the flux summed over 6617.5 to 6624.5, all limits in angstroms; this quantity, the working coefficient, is 303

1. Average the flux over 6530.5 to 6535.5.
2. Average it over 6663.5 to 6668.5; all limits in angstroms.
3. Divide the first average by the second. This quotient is 1.04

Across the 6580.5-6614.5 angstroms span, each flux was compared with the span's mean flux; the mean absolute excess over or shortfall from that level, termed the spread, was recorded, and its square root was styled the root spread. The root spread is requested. 0.45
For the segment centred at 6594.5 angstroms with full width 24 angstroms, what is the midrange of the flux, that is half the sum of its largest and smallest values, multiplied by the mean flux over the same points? 452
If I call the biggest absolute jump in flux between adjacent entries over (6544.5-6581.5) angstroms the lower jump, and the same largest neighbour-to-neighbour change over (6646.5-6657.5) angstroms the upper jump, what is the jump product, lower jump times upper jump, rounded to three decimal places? 0.010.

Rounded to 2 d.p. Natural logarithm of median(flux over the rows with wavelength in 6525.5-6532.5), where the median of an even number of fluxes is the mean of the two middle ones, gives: 3.08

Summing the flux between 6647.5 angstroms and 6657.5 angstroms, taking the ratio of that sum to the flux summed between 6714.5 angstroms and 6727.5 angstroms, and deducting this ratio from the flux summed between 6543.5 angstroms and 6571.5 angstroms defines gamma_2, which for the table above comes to 587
